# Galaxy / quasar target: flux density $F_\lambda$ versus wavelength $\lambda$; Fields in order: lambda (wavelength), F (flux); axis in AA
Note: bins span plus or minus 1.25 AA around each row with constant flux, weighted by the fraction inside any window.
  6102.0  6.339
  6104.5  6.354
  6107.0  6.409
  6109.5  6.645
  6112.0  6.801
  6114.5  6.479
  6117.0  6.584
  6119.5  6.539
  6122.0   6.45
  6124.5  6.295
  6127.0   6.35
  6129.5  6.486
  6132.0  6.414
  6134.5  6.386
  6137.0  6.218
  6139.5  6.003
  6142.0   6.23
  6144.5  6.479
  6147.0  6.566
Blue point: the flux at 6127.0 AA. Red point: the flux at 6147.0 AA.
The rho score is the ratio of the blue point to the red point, 0.97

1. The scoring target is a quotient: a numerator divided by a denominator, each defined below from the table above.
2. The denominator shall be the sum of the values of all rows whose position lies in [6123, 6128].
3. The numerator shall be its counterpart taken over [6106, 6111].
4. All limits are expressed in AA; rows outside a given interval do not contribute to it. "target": 1.03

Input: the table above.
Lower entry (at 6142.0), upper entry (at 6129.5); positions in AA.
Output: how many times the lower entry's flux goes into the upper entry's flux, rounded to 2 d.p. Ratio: 1.04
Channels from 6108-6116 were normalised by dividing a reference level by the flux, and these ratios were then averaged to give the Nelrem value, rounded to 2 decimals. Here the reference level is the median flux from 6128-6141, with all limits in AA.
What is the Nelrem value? 0.96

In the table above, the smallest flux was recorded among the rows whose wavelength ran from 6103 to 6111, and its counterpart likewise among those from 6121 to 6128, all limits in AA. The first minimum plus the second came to 12.6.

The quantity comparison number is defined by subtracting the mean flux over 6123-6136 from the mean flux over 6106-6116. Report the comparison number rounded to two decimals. 0.20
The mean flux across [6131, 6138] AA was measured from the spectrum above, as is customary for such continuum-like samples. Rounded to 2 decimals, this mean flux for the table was 6.34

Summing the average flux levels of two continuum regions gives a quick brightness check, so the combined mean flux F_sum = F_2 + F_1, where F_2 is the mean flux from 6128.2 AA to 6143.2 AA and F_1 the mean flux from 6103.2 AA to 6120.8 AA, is 12.8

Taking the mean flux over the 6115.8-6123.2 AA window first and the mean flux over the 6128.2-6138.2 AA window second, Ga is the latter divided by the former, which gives 0.977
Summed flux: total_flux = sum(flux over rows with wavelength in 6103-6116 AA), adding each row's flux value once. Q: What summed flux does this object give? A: 33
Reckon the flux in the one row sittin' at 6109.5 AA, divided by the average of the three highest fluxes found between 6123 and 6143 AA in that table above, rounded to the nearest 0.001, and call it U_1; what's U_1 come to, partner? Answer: 1.034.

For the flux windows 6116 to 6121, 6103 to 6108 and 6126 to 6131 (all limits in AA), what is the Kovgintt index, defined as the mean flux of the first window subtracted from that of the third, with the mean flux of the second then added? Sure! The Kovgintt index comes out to 6.24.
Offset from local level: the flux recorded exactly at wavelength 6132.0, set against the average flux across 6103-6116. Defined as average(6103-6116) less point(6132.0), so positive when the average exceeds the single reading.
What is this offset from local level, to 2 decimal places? 0.12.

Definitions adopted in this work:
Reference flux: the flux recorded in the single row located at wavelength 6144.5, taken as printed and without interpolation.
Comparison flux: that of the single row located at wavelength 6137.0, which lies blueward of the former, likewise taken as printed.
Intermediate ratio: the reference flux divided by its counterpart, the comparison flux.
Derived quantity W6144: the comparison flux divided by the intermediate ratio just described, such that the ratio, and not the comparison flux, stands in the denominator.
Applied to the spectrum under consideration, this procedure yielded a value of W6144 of 5.97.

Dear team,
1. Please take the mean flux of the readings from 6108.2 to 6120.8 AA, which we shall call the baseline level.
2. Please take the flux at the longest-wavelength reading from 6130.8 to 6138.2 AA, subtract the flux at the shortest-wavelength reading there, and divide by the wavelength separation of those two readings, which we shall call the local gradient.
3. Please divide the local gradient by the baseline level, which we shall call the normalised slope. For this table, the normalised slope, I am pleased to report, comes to -0.006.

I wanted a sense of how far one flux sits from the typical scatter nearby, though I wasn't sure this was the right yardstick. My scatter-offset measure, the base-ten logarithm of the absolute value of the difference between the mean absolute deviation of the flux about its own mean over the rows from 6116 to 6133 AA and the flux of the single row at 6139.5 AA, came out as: 0.773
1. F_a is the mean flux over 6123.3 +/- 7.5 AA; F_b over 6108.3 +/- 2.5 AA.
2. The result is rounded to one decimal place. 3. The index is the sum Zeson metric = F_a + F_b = 13.0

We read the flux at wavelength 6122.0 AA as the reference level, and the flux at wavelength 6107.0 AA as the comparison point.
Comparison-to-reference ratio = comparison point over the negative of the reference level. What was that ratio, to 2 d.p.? -0.99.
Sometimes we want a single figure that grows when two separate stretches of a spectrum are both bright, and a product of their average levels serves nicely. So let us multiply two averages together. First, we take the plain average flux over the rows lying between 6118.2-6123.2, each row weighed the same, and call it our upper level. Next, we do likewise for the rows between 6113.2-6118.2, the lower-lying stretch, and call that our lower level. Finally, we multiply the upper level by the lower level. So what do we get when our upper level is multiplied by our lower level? 42.4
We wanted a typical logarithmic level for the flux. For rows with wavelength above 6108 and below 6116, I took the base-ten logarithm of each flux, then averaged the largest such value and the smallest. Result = 0.822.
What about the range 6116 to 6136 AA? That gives 0.809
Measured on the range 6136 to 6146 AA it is 0.795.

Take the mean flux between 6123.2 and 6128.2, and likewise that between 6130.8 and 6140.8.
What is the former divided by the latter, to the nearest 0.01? 1.01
